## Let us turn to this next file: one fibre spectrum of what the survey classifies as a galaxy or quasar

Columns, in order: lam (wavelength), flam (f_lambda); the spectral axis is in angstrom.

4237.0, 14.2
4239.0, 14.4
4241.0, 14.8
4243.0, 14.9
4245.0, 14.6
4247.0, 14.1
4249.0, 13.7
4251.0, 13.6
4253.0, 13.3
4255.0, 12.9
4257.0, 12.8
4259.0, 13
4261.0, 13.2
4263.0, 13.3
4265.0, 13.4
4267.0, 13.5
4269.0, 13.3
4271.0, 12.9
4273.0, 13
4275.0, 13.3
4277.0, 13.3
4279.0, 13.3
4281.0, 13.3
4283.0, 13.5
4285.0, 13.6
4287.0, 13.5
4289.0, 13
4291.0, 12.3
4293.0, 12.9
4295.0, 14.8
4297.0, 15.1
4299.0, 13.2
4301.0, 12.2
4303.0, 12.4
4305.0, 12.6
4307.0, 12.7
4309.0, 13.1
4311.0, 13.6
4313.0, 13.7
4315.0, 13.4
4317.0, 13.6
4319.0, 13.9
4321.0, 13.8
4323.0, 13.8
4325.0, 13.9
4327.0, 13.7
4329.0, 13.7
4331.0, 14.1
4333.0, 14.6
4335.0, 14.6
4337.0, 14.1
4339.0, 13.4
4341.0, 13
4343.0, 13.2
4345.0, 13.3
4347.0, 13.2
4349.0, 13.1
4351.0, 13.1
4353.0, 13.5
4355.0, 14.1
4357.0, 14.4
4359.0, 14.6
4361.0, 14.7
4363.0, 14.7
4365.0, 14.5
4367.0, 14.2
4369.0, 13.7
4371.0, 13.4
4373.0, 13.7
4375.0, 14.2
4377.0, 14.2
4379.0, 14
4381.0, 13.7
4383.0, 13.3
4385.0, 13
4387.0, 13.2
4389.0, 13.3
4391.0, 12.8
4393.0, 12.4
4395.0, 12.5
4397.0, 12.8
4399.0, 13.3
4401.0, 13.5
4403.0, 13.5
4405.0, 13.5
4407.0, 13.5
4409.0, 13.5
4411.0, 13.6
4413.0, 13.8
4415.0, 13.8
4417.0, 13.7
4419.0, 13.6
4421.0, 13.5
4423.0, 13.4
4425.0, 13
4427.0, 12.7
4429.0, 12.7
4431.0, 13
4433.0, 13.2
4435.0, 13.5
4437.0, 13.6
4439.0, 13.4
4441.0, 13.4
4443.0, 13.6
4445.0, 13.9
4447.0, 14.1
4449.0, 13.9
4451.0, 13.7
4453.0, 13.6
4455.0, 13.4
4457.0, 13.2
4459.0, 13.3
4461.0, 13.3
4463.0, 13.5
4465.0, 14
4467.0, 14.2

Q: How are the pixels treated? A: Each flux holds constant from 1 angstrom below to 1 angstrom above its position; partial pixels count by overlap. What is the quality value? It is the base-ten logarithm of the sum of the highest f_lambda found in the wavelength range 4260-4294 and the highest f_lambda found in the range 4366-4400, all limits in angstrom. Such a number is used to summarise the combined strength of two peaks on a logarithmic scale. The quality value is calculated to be 1.44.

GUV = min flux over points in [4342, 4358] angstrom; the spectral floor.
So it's 13.1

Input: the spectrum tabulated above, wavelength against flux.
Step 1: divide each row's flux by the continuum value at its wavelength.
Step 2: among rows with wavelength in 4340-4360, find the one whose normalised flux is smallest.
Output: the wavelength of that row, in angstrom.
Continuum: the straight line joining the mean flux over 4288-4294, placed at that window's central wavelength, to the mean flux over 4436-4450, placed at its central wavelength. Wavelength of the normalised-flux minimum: 4341.0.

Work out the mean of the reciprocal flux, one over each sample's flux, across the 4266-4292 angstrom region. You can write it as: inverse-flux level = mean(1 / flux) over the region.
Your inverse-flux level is 0.0757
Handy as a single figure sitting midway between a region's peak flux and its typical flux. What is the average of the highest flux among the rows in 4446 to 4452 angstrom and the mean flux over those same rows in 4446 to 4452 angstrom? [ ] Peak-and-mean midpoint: 14.0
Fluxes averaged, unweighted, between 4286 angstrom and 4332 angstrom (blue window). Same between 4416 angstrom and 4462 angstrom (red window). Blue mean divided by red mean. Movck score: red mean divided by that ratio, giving 13.4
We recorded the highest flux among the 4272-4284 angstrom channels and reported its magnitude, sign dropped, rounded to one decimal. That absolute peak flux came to 13.5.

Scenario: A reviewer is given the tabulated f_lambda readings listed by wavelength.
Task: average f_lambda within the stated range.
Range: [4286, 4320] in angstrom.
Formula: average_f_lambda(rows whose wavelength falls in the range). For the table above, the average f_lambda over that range 13.3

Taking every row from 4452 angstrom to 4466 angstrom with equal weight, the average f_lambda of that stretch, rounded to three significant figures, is 13.5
